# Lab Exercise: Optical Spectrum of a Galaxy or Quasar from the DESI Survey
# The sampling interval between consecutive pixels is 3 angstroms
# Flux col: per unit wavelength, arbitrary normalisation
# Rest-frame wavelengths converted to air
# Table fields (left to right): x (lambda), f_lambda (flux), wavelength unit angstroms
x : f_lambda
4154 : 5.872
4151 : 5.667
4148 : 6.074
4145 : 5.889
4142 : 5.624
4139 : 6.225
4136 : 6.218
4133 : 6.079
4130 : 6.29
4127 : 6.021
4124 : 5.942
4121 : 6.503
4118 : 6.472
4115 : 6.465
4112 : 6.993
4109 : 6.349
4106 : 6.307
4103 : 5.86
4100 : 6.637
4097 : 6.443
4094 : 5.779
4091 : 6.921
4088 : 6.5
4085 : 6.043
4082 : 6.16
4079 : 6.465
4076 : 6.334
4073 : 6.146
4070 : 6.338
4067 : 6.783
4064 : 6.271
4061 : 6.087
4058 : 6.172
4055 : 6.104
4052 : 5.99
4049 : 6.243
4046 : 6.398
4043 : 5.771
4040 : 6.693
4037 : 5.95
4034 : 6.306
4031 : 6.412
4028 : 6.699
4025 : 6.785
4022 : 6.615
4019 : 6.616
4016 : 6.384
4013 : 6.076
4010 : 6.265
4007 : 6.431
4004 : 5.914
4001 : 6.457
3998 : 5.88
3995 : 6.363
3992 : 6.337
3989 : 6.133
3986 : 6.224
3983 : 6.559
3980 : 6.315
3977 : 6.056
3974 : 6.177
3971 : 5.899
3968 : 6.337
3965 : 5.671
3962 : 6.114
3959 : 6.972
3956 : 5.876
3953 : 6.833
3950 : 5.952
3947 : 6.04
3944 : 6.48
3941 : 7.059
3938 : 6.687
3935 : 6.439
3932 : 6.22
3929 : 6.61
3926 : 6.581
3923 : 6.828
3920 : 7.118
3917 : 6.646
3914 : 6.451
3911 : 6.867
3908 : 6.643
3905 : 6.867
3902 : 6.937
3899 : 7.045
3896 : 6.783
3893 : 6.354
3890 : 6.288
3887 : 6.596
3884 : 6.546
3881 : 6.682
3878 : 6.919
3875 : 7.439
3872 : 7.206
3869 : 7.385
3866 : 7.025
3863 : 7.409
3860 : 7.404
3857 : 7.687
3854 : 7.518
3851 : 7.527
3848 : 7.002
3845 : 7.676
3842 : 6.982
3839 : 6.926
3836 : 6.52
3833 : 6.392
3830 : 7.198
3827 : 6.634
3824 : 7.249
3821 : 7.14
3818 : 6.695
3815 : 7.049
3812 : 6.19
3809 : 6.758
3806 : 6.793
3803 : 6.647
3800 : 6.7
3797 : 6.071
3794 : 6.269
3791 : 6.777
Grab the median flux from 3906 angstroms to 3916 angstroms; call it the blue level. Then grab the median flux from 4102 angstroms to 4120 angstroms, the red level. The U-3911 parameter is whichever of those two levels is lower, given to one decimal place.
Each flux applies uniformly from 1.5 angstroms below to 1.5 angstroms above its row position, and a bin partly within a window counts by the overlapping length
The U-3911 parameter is 6.4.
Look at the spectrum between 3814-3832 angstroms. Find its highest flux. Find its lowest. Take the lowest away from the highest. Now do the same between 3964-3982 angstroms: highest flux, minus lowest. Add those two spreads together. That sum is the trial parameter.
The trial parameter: 1.3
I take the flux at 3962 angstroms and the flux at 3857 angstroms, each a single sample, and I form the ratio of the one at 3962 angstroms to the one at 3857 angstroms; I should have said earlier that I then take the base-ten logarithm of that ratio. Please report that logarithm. -0.099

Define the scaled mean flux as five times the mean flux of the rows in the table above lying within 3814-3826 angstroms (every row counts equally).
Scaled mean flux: 35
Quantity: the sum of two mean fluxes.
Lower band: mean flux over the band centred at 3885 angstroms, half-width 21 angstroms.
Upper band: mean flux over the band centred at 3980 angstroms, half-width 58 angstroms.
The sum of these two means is 13.2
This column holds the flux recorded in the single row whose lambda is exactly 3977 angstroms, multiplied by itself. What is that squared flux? 36.7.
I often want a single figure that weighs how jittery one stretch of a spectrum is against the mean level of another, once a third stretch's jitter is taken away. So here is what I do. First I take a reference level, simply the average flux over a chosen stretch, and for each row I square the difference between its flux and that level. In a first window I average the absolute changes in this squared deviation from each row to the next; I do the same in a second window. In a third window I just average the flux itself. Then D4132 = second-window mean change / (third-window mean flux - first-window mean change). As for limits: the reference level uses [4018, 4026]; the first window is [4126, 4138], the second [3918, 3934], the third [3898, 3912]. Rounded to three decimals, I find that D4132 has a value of 0.015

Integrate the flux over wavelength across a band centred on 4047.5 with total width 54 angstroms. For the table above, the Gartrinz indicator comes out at 341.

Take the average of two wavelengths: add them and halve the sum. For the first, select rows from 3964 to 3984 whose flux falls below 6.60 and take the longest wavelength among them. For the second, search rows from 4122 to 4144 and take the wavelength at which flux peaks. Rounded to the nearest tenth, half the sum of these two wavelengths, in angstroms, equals 4056.5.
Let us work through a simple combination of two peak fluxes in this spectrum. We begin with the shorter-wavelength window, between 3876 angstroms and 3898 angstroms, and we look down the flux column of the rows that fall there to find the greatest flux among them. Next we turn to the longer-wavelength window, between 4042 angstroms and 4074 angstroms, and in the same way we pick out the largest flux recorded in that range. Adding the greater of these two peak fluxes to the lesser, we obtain 13.7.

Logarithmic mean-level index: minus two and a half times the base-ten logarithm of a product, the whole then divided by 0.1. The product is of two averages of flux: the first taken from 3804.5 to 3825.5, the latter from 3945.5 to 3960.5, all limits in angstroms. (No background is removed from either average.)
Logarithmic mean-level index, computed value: -40.9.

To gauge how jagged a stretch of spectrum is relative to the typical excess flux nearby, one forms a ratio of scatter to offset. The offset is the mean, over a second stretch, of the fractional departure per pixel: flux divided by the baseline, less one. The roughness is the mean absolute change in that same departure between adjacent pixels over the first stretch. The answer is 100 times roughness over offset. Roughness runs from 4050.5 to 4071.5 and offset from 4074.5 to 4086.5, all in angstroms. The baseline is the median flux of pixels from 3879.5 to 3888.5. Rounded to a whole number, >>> -68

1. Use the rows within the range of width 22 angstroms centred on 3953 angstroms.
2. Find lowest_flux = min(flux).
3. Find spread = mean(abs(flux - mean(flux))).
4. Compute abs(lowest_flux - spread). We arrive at 5.5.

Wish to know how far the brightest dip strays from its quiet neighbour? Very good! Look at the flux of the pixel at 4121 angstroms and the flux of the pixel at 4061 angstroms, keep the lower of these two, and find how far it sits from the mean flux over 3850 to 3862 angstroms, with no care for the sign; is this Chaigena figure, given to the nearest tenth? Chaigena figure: 1.4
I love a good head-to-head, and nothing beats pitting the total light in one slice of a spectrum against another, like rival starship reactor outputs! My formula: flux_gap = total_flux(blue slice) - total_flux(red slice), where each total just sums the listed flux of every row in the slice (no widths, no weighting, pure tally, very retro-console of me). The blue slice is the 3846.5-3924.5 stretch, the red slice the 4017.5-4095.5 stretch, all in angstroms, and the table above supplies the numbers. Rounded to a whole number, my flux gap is 17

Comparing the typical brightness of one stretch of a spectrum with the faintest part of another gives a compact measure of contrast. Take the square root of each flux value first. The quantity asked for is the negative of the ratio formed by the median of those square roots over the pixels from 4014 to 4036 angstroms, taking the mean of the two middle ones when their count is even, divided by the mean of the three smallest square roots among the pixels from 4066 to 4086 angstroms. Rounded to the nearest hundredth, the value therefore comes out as -1.04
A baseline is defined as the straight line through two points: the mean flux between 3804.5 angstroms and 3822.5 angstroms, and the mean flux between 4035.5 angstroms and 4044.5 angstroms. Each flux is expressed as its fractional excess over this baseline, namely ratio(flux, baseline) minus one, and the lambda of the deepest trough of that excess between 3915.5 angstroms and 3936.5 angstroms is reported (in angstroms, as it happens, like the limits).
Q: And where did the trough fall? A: 3932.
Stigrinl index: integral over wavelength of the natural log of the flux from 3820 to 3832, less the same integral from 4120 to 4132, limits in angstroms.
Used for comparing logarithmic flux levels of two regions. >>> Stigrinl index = 1.6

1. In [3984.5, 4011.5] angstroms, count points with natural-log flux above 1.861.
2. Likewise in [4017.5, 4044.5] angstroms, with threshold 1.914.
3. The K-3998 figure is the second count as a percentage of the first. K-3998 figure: 50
